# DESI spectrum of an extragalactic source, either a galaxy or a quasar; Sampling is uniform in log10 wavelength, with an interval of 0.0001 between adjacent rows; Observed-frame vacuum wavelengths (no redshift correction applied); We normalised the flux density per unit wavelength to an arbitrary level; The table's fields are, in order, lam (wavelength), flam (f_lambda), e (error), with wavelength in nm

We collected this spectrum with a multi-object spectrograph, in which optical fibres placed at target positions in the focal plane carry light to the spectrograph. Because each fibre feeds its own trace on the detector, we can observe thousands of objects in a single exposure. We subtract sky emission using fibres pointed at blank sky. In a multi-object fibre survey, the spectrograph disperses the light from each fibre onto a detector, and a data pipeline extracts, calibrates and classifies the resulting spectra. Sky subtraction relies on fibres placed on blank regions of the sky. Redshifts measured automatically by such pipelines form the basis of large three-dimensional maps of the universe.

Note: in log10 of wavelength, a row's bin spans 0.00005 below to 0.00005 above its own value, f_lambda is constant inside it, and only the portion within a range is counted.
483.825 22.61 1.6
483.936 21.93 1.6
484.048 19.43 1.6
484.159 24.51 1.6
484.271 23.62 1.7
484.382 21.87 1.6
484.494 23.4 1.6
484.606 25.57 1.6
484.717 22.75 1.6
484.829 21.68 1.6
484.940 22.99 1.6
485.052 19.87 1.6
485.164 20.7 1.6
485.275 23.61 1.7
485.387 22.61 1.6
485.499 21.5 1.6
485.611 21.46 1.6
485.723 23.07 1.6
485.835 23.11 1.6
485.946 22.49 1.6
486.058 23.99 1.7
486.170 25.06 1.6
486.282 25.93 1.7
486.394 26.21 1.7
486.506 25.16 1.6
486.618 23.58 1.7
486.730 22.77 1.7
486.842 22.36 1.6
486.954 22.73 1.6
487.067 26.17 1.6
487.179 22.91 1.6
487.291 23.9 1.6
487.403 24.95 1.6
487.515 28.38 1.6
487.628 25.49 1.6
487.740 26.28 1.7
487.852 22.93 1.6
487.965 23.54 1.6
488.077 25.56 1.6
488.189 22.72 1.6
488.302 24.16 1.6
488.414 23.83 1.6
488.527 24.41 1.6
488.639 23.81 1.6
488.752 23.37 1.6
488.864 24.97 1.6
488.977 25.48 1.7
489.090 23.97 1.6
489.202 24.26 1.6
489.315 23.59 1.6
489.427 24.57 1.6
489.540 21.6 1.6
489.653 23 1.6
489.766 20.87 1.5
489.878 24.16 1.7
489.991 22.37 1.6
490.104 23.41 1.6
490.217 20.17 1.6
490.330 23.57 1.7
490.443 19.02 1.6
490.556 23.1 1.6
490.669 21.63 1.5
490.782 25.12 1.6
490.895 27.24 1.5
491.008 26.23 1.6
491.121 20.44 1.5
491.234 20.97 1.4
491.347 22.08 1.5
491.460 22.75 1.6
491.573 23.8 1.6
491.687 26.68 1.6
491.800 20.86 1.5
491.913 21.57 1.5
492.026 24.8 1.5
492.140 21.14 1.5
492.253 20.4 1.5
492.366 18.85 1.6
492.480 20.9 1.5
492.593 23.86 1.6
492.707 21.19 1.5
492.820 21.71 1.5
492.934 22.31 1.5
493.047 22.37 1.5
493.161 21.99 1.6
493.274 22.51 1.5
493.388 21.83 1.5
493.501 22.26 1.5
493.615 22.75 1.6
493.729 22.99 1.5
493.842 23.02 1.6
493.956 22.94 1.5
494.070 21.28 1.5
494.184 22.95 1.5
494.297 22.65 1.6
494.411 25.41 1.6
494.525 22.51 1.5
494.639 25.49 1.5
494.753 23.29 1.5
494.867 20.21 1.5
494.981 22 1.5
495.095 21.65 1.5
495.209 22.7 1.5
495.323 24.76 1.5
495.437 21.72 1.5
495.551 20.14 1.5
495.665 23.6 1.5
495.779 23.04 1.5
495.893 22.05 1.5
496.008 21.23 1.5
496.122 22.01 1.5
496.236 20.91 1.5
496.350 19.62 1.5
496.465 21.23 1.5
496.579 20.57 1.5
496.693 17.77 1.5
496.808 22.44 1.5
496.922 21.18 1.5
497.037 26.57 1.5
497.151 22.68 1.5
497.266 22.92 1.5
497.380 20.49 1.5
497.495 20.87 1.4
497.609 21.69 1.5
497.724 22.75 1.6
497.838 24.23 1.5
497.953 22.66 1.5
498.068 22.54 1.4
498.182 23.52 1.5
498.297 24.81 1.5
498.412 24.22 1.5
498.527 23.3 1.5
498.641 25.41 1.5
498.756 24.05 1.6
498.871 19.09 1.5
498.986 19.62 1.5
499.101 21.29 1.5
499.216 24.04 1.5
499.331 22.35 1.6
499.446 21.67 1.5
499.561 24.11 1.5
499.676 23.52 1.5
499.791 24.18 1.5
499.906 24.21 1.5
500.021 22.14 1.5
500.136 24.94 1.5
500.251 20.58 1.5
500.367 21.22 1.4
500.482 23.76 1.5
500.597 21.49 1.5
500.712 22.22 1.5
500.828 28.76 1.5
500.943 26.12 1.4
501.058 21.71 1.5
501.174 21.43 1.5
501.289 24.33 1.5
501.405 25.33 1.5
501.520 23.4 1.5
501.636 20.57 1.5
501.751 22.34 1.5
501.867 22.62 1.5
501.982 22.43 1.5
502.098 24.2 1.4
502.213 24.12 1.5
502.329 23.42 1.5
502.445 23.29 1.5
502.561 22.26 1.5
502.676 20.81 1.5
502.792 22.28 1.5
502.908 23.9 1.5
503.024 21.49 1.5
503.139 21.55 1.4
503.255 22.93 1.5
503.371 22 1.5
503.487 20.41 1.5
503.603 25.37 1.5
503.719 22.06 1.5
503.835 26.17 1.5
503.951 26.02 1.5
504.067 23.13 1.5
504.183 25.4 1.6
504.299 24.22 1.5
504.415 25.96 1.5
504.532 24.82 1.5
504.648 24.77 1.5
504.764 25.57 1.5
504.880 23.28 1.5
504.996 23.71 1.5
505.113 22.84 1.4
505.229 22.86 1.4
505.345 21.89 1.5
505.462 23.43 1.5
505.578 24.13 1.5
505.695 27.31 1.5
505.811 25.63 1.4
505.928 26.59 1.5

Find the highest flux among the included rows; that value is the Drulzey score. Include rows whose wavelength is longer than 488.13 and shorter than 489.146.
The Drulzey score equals 25.48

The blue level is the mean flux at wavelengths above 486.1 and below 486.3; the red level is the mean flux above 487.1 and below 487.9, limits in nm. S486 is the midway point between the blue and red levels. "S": 25.2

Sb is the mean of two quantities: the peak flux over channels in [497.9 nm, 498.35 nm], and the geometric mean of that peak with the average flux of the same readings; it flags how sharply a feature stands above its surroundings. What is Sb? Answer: 24.4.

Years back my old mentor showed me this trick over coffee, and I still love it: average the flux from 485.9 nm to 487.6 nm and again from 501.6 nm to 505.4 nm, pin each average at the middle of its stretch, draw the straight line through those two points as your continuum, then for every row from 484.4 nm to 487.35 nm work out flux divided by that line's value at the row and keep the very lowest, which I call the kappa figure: 0.809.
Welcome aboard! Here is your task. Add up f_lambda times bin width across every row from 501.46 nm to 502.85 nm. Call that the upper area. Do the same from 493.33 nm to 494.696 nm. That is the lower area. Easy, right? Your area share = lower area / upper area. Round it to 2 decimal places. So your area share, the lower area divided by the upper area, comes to 1.00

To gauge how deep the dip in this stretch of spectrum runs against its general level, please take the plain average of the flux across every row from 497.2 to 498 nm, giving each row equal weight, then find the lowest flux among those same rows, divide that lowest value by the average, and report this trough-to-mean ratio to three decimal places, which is 0.922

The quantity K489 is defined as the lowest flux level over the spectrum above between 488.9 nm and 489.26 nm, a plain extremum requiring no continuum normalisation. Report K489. 23.97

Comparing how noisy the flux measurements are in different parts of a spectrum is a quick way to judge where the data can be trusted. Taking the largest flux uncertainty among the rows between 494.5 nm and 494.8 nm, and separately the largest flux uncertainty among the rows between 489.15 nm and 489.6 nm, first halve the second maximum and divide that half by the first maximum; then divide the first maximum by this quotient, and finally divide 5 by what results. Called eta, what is 1.78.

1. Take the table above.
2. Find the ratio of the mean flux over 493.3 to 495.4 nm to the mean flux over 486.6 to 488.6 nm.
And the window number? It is 0.94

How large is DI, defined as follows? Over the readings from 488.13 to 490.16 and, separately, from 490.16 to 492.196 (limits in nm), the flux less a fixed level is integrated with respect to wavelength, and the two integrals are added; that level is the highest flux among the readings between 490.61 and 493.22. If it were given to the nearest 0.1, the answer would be -16.4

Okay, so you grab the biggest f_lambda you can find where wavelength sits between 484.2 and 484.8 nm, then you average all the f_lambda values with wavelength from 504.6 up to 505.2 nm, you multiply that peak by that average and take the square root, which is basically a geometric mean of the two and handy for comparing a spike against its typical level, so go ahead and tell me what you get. 24.8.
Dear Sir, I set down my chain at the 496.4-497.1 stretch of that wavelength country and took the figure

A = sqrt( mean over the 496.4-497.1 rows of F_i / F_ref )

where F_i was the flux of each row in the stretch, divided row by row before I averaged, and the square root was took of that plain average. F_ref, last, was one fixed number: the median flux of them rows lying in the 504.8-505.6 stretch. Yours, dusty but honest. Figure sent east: 0.96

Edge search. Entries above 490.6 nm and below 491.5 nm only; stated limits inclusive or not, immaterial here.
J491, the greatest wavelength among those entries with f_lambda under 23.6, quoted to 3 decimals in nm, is 491.460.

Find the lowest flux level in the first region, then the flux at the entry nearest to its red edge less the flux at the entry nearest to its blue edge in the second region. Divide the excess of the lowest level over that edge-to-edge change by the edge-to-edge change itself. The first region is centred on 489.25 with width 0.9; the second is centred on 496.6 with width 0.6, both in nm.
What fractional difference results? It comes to 7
